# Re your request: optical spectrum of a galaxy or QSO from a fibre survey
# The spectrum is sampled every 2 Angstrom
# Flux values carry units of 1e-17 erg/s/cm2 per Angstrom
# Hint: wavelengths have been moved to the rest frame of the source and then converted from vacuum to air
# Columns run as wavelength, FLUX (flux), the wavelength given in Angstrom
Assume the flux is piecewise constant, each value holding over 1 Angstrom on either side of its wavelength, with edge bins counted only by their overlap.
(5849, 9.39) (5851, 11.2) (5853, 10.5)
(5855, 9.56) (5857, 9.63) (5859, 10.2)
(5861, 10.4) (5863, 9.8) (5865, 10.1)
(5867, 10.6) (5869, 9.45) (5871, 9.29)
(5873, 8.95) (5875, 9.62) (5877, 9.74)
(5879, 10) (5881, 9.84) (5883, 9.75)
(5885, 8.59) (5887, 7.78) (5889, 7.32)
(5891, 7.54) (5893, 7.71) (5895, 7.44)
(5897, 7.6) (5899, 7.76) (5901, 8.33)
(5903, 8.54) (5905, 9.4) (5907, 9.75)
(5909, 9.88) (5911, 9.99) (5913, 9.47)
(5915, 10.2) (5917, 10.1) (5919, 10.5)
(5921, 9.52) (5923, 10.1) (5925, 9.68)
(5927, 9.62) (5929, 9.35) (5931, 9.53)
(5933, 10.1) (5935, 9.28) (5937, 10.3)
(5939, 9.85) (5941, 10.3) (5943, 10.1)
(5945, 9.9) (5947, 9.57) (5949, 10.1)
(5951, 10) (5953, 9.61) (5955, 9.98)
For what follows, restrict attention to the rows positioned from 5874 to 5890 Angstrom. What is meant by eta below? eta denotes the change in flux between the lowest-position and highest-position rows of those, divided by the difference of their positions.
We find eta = -0.16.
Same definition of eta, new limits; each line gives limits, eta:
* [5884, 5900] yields -0.06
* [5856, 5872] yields -0.02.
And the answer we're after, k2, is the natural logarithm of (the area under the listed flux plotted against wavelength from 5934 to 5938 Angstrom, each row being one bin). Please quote 3.67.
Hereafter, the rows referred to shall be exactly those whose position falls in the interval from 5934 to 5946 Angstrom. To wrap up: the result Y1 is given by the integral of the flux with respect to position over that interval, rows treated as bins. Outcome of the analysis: 119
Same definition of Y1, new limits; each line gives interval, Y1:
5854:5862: 80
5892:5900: 61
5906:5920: 140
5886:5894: 61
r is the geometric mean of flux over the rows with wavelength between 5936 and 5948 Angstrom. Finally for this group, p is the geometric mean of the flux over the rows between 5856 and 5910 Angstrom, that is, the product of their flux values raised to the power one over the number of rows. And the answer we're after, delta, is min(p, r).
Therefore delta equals 9.02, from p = 9.0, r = 10.00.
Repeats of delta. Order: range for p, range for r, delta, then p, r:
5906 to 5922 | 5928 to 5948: 9.82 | 9.9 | 9.82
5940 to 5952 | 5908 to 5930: 9.85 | 10.0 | 9.85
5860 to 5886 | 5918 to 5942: 9.69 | 9.7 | 9.84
